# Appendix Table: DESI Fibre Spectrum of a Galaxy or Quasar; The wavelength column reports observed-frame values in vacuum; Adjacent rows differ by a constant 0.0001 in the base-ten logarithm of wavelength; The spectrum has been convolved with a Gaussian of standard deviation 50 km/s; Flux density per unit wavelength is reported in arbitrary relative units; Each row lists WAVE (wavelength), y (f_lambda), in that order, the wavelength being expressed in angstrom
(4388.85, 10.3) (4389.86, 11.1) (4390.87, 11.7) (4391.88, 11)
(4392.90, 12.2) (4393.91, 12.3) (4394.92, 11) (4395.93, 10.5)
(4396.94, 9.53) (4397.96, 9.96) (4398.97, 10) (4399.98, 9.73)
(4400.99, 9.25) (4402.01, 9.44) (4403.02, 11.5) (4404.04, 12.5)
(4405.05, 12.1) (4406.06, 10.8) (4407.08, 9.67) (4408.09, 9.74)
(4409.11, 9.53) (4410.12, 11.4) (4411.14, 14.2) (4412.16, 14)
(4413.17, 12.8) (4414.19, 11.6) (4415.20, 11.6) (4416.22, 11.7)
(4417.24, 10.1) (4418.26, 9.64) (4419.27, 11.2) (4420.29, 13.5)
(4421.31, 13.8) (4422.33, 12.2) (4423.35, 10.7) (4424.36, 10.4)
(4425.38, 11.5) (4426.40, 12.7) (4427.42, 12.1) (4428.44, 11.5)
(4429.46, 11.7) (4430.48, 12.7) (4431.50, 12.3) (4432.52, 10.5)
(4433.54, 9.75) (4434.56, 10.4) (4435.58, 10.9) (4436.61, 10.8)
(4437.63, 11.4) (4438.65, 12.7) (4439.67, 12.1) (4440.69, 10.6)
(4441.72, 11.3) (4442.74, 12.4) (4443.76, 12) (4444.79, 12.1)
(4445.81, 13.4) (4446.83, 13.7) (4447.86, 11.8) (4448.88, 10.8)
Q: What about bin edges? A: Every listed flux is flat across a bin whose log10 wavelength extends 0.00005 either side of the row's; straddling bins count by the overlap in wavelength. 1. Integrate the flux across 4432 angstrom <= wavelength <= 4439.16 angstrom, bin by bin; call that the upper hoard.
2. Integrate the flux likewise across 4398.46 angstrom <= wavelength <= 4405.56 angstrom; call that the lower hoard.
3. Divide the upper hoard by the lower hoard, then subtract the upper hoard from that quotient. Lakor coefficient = -77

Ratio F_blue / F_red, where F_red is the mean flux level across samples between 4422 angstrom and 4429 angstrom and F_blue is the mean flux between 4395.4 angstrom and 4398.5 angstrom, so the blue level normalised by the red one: 0.86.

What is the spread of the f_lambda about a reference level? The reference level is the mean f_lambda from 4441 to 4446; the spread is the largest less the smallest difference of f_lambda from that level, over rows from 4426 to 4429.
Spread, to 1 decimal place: 1.2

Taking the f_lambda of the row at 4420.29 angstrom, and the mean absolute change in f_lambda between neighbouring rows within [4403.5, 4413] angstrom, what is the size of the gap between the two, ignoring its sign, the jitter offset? 12.5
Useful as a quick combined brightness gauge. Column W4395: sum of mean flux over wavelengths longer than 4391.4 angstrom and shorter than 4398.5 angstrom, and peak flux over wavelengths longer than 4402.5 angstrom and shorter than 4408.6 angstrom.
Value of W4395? 23.4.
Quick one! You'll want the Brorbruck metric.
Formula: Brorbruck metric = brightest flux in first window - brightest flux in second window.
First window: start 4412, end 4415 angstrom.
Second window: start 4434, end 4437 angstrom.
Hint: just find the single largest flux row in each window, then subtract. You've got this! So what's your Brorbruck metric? 3.1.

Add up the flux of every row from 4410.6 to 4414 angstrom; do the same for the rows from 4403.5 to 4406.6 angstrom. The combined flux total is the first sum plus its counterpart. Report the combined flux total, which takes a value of 76.4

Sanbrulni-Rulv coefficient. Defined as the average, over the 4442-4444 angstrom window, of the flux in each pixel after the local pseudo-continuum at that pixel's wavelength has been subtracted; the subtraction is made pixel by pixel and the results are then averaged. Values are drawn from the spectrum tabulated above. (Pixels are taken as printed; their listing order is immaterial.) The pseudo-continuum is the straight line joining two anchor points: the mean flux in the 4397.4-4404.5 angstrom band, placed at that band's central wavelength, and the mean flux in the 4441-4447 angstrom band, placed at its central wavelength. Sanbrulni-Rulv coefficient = -0.2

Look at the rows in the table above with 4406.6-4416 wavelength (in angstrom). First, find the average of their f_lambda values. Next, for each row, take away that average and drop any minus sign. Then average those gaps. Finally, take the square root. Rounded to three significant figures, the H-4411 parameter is 1.17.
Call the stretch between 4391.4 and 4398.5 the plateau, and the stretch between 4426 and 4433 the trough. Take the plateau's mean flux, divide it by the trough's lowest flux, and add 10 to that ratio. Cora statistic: 11.04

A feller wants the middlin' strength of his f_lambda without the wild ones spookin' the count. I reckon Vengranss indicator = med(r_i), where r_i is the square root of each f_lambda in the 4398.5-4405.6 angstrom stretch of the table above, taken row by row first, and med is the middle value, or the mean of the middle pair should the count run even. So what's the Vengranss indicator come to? 3.16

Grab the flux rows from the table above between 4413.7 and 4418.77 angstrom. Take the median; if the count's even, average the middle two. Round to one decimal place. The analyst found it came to 11.6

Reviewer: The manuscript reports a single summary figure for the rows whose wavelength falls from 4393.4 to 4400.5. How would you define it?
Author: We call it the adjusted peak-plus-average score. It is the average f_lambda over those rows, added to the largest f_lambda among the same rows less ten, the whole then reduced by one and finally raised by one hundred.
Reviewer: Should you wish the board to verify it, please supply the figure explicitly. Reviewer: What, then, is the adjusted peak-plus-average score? 111.7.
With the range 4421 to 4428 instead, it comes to 114.7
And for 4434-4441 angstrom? 113.0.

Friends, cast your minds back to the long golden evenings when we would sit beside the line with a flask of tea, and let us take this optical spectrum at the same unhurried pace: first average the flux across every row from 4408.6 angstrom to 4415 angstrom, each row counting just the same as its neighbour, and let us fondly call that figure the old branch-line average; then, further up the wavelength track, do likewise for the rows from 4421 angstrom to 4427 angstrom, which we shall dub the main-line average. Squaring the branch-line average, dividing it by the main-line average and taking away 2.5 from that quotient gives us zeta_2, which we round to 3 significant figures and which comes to 10.1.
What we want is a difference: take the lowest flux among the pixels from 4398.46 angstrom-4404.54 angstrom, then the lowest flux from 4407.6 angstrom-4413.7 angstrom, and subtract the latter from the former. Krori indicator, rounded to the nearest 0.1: -0.3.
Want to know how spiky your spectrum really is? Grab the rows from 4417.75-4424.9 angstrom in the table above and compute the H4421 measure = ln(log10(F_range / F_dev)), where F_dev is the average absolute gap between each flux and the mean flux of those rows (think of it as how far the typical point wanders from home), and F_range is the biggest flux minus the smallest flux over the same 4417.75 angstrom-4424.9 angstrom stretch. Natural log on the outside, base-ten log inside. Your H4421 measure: -0.69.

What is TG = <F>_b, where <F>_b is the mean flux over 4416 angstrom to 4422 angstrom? 11.7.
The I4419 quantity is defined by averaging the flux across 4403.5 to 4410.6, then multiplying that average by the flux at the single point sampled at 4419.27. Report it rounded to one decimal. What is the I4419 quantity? 121.2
